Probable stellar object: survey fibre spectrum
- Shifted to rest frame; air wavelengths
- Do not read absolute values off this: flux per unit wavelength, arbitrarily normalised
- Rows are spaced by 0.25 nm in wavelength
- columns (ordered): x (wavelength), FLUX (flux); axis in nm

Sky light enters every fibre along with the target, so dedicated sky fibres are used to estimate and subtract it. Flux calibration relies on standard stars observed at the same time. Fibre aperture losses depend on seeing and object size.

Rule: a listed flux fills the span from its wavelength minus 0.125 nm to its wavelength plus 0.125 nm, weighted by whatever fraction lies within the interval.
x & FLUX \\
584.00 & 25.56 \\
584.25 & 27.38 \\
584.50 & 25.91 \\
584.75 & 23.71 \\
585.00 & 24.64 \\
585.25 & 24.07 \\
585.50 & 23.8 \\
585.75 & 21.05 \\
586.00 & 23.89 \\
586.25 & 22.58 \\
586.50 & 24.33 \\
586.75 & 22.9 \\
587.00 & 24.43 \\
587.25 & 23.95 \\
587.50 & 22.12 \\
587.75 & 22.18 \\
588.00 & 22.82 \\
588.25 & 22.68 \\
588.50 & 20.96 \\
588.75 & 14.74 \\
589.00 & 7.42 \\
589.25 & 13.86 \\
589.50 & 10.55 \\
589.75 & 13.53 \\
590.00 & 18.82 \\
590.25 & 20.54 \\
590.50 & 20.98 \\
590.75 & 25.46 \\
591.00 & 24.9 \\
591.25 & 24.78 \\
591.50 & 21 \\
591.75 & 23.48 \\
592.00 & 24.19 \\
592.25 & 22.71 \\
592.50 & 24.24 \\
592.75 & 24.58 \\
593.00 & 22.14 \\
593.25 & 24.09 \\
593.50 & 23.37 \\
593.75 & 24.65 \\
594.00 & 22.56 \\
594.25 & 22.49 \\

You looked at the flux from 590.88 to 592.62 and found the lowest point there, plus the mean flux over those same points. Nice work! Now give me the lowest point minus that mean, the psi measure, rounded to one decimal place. -2.6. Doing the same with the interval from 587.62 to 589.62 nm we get -9.5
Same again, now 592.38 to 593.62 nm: -1.5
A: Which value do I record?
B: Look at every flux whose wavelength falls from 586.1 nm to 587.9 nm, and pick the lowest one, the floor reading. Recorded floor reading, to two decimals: 22.12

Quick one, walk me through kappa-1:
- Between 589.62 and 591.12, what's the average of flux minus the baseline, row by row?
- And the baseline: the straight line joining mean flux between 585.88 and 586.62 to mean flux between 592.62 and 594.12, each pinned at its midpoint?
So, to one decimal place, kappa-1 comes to -2.9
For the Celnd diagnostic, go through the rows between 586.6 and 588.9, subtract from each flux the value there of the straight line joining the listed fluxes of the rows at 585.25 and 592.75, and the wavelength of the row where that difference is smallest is 588.75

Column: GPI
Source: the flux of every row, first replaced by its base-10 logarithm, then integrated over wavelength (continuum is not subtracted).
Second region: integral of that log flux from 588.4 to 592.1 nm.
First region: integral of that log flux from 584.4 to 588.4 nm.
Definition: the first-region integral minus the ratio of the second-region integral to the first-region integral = 4.6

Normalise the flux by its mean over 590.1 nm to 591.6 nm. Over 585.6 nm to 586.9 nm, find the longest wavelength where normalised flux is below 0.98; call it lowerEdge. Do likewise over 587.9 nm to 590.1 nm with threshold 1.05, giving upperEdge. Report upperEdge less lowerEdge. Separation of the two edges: 4.25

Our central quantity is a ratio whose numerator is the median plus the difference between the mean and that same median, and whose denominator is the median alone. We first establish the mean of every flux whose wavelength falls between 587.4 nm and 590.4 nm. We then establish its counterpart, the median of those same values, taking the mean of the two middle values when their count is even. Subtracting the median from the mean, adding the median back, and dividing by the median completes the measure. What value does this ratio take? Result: 0.89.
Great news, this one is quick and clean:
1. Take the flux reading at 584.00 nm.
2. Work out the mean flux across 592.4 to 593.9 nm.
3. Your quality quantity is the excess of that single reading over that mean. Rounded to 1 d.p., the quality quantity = 1.7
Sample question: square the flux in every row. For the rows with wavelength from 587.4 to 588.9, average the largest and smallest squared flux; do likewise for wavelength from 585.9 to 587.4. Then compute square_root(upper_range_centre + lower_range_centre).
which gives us 30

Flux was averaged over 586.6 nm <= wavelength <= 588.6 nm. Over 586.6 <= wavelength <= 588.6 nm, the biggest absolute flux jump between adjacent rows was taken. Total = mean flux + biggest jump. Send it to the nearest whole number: 25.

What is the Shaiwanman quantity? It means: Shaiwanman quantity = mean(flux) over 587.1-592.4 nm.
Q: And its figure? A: 20.1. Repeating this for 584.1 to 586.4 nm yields 24.1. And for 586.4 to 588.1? 23.2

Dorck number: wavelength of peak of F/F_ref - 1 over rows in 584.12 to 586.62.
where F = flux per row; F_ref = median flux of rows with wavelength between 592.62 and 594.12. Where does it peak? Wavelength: 584.25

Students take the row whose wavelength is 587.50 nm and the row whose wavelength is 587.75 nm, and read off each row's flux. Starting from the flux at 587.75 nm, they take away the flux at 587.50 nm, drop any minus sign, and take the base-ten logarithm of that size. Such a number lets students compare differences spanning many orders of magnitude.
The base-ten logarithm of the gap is -1.2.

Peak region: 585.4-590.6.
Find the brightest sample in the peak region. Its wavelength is 587.00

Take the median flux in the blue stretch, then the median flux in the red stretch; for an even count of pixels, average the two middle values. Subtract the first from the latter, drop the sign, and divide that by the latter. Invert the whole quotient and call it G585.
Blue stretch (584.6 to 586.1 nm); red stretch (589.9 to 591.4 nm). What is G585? 24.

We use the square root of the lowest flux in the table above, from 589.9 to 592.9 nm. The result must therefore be 4.3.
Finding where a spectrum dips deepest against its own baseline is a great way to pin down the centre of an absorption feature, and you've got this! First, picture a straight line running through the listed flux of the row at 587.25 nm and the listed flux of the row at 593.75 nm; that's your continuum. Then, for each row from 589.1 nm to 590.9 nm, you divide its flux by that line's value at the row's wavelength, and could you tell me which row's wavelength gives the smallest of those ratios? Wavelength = 589.50 nm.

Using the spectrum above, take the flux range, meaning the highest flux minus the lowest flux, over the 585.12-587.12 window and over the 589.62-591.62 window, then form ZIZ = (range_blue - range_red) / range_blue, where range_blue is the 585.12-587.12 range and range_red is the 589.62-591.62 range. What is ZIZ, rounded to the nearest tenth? -2.5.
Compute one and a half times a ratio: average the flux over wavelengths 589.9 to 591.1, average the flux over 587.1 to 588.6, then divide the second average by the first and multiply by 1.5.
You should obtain 1.52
